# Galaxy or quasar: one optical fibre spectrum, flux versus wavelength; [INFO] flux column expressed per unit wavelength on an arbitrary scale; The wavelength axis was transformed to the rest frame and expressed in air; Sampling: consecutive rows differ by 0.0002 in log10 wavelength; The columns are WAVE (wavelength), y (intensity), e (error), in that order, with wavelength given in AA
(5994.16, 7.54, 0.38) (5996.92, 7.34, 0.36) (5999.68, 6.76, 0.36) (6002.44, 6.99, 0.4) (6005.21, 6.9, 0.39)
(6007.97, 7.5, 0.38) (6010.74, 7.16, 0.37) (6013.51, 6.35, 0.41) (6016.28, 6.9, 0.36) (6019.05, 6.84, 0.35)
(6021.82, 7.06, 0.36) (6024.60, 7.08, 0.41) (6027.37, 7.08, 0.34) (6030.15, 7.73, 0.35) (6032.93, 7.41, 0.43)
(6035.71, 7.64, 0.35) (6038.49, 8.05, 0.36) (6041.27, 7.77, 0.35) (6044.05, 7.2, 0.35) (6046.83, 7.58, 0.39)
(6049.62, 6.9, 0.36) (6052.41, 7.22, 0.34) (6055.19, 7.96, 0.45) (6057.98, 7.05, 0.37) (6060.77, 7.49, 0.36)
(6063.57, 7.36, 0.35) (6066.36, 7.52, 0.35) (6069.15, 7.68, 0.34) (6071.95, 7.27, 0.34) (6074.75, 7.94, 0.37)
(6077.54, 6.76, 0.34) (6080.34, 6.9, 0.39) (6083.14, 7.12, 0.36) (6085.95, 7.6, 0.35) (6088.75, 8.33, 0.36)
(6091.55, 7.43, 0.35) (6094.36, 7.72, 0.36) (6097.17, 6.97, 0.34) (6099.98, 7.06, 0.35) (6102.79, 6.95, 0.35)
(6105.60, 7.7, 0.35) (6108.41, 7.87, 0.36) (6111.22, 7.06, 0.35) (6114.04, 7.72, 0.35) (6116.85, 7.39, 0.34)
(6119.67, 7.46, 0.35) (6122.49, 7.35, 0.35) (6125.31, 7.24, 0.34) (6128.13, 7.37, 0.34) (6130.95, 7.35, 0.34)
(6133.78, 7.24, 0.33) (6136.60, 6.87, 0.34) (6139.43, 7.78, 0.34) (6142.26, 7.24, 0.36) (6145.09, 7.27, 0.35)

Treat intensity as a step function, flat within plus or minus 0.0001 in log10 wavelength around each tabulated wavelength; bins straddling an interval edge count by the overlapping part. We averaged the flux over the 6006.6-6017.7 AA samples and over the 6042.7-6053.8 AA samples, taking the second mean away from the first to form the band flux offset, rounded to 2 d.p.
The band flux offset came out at -0.25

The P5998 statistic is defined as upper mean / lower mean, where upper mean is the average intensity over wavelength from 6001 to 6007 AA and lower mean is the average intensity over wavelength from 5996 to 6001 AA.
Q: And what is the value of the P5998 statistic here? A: 0.99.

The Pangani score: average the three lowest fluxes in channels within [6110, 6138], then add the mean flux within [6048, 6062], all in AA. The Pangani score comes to 14.38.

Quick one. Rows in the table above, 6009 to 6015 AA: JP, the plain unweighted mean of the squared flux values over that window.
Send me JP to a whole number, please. 46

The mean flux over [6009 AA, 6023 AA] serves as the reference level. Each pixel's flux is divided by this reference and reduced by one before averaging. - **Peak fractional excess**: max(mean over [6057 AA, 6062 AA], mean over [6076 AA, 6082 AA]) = 0.059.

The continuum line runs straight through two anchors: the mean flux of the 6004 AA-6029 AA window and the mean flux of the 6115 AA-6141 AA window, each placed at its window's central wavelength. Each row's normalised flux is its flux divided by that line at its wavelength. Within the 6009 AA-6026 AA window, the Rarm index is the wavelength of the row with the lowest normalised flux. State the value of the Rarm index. 6013.51 AA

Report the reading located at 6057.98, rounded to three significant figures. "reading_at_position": 7.05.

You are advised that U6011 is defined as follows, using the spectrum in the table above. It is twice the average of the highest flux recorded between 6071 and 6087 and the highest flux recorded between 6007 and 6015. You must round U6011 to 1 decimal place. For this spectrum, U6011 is 15.4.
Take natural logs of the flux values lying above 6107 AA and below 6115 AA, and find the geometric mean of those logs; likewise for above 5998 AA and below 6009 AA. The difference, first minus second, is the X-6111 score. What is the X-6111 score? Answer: 0.070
